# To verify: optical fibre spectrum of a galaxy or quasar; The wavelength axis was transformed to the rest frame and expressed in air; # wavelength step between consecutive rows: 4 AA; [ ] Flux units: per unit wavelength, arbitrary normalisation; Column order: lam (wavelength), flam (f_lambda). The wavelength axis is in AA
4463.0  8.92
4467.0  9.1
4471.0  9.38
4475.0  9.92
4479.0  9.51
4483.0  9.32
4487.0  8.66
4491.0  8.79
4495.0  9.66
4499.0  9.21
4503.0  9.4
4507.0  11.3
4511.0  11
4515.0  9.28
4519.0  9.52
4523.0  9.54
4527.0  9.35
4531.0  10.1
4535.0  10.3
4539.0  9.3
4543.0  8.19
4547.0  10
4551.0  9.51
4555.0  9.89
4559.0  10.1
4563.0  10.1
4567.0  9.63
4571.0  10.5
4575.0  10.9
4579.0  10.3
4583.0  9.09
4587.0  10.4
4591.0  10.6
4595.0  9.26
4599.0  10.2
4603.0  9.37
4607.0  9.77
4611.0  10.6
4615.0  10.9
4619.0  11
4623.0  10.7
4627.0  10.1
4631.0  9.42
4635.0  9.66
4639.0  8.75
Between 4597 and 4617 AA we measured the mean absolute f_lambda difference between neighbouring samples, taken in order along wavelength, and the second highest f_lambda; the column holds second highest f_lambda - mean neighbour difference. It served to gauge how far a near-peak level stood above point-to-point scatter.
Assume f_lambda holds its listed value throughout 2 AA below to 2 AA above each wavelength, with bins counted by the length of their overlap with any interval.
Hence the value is 10.0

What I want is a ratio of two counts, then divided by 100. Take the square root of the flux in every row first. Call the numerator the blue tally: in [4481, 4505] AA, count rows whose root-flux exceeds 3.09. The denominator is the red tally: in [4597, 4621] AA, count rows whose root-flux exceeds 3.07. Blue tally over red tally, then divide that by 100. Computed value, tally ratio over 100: 0.002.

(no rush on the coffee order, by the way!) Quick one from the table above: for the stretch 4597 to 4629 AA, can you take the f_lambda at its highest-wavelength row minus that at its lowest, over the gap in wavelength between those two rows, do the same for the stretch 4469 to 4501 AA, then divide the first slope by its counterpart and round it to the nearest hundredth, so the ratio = 0.59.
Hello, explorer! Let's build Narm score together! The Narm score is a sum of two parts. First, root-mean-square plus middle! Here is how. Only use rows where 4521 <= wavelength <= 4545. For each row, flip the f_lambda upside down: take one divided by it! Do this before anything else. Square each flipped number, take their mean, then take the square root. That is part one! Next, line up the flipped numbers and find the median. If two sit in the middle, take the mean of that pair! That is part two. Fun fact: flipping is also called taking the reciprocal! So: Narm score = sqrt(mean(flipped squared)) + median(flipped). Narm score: 0.212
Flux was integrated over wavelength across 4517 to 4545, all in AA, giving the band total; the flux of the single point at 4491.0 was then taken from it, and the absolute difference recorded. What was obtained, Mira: 256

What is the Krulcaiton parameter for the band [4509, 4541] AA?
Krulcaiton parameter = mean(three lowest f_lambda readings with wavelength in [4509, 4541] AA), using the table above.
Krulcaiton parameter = 9.31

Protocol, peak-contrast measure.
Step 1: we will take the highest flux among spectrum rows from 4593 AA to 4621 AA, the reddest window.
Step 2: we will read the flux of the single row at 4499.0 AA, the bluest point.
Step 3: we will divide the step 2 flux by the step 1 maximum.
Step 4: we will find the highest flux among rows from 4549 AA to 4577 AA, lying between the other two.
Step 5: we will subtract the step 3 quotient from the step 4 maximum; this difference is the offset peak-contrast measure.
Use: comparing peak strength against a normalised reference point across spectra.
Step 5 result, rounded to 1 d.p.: 10.1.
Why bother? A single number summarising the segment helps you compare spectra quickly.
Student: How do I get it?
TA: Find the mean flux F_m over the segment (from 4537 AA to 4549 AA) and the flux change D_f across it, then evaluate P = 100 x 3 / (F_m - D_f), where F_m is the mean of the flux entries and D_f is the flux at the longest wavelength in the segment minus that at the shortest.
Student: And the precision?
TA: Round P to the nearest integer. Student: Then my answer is 35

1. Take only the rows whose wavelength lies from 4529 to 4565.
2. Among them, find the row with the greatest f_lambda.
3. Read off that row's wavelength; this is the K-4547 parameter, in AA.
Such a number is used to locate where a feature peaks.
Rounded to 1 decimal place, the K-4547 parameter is 4535.0 AA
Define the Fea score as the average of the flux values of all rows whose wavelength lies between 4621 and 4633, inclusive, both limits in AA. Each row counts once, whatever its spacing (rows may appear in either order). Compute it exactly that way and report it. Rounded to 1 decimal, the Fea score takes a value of 10.1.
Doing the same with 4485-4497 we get 9.0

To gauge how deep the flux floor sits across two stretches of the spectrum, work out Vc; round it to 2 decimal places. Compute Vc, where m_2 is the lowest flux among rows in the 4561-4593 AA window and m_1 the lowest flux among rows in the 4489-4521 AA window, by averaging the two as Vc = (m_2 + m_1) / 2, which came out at 8.94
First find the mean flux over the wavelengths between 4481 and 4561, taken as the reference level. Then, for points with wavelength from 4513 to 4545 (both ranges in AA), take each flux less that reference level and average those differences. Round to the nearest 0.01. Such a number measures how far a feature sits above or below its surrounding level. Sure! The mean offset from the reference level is -0.17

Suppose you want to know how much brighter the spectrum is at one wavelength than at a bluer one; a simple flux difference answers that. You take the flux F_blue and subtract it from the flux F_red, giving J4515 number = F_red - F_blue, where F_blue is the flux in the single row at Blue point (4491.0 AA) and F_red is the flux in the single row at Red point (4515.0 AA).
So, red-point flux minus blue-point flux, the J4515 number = 0.49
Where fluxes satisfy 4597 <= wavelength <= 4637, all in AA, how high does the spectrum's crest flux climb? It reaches 11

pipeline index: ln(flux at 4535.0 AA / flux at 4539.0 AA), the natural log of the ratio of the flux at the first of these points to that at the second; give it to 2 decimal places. 0.10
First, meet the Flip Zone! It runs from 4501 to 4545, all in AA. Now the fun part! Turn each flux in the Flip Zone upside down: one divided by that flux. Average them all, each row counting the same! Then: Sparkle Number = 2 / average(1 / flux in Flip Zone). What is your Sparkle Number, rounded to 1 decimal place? 19.4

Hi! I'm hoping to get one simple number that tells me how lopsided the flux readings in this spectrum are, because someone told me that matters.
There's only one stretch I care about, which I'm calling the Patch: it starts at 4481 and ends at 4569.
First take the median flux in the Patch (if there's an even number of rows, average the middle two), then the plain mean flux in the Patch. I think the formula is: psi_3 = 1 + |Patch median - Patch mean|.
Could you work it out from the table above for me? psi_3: 1.11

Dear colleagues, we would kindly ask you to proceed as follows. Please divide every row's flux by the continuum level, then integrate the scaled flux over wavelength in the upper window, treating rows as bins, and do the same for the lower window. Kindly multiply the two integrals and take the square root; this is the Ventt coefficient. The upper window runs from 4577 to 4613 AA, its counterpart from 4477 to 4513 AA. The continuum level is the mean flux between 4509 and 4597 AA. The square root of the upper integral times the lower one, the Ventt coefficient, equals 35.8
